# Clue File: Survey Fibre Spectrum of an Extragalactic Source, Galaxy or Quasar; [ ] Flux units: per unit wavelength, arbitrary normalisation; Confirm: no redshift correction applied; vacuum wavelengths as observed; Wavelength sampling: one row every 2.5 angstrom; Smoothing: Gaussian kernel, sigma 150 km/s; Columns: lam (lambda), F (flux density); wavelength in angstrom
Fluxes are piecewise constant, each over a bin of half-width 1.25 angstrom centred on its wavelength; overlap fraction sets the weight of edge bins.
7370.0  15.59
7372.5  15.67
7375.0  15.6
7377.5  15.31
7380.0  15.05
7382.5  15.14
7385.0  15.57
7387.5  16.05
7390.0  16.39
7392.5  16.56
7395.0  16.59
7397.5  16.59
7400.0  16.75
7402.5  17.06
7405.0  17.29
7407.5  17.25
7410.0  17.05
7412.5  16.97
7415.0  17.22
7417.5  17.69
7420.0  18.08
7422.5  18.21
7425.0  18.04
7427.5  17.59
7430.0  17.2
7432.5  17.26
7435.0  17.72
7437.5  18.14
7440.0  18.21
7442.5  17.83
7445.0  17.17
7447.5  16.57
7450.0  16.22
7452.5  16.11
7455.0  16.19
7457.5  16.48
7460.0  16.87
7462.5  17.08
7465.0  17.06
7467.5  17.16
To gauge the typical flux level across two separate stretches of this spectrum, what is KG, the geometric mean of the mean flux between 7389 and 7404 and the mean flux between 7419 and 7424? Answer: 17.4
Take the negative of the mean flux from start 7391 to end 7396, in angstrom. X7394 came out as -16.6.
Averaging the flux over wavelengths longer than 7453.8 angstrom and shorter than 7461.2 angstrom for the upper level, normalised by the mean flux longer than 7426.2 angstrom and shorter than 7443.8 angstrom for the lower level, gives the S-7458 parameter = 0.93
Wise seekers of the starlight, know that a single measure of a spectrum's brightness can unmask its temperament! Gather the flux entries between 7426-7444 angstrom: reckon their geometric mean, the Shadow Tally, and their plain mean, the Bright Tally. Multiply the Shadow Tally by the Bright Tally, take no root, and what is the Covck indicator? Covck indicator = 313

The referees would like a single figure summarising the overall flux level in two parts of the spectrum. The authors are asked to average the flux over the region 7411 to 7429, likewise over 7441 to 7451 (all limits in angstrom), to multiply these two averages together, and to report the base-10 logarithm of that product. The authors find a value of 2.48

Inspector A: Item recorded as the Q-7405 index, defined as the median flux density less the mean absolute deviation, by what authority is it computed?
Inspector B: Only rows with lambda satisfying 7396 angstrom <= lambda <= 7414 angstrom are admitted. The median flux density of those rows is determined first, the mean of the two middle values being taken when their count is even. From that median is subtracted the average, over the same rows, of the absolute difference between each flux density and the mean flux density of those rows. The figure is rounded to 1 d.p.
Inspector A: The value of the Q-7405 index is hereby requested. 16.9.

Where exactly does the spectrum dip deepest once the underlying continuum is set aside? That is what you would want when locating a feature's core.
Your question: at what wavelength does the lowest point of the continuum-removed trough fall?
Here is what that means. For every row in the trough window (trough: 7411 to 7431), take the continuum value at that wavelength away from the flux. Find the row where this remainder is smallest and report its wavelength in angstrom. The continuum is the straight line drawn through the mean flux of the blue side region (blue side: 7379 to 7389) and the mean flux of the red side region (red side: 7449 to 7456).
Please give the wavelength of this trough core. 7412.5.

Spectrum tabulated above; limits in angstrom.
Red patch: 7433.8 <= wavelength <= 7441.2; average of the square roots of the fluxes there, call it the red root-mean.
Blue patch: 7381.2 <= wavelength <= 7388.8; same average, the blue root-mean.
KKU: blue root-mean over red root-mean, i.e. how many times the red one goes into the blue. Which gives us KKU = 0.93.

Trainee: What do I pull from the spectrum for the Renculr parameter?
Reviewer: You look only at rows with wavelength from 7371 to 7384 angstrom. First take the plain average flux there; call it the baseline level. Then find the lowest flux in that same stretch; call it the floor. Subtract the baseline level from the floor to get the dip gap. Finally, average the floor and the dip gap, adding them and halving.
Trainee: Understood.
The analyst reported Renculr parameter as 7.37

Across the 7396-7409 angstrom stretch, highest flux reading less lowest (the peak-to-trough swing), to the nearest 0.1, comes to 0.7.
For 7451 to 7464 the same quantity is 1.0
